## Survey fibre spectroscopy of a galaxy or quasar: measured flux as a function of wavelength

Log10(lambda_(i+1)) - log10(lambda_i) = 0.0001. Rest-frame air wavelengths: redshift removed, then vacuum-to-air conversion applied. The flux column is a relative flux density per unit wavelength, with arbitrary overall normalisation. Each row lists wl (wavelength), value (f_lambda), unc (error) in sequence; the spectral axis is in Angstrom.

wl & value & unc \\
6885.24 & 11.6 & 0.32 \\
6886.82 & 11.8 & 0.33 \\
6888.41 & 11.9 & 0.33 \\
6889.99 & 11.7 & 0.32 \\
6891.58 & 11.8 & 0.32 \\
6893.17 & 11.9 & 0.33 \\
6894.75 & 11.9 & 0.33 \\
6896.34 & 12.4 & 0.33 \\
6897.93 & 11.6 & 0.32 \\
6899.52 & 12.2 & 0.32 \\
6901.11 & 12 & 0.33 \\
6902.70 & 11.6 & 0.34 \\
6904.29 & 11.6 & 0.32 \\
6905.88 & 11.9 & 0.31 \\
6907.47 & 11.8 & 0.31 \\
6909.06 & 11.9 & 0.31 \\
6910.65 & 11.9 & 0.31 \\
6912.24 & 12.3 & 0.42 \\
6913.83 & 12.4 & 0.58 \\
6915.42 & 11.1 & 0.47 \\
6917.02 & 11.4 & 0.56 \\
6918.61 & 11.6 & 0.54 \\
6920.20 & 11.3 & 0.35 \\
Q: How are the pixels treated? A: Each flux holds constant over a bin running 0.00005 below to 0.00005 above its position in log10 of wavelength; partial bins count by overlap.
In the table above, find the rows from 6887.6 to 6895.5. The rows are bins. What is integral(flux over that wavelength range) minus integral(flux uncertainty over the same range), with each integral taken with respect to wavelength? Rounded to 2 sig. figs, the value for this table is 91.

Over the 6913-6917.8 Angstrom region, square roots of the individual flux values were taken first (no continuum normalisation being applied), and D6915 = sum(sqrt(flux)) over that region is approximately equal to 10.2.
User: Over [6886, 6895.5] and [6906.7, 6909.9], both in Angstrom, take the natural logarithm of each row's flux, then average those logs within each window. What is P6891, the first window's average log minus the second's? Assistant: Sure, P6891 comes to -0.001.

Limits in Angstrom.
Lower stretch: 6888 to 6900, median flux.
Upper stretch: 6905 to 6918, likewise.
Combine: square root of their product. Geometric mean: 11.90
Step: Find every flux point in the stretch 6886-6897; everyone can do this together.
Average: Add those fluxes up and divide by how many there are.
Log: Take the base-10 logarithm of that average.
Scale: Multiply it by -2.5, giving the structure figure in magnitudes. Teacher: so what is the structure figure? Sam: -2.69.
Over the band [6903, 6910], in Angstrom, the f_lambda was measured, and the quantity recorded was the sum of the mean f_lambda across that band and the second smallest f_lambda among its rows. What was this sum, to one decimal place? 23.6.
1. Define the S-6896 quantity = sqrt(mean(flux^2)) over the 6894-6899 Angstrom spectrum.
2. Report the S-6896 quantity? 12.0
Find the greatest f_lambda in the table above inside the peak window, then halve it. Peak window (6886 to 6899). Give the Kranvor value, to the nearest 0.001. 6.200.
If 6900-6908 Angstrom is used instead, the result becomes 6.000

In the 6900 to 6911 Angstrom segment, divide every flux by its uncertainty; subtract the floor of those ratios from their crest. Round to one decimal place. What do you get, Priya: 4.3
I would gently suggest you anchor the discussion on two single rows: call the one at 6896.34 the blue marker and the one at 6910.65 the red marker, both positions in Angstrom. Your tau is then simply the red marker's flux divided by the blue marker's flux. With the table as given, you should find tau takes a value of 0.96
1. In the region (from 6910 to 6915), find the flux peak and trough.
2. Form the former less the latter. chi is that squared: 0.25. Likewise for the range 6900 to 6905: 0.16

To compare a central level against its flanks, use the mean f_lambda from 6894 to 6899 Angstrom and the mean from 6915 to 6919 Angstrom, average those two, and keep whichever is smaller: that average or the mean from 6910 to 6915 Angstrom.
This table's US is 11.7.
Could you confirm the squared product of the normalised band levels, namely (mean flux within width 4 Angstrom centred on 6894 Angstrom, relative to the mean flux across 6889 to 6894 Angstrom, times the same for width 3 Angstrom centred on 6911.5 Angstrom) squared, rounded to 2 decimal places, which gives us 1.07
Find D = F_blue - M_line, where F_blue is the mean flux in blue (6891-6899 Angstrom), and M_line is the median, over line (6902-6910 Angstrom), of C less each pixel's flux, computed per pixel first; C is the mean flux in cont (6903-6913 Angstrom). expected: 11.8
